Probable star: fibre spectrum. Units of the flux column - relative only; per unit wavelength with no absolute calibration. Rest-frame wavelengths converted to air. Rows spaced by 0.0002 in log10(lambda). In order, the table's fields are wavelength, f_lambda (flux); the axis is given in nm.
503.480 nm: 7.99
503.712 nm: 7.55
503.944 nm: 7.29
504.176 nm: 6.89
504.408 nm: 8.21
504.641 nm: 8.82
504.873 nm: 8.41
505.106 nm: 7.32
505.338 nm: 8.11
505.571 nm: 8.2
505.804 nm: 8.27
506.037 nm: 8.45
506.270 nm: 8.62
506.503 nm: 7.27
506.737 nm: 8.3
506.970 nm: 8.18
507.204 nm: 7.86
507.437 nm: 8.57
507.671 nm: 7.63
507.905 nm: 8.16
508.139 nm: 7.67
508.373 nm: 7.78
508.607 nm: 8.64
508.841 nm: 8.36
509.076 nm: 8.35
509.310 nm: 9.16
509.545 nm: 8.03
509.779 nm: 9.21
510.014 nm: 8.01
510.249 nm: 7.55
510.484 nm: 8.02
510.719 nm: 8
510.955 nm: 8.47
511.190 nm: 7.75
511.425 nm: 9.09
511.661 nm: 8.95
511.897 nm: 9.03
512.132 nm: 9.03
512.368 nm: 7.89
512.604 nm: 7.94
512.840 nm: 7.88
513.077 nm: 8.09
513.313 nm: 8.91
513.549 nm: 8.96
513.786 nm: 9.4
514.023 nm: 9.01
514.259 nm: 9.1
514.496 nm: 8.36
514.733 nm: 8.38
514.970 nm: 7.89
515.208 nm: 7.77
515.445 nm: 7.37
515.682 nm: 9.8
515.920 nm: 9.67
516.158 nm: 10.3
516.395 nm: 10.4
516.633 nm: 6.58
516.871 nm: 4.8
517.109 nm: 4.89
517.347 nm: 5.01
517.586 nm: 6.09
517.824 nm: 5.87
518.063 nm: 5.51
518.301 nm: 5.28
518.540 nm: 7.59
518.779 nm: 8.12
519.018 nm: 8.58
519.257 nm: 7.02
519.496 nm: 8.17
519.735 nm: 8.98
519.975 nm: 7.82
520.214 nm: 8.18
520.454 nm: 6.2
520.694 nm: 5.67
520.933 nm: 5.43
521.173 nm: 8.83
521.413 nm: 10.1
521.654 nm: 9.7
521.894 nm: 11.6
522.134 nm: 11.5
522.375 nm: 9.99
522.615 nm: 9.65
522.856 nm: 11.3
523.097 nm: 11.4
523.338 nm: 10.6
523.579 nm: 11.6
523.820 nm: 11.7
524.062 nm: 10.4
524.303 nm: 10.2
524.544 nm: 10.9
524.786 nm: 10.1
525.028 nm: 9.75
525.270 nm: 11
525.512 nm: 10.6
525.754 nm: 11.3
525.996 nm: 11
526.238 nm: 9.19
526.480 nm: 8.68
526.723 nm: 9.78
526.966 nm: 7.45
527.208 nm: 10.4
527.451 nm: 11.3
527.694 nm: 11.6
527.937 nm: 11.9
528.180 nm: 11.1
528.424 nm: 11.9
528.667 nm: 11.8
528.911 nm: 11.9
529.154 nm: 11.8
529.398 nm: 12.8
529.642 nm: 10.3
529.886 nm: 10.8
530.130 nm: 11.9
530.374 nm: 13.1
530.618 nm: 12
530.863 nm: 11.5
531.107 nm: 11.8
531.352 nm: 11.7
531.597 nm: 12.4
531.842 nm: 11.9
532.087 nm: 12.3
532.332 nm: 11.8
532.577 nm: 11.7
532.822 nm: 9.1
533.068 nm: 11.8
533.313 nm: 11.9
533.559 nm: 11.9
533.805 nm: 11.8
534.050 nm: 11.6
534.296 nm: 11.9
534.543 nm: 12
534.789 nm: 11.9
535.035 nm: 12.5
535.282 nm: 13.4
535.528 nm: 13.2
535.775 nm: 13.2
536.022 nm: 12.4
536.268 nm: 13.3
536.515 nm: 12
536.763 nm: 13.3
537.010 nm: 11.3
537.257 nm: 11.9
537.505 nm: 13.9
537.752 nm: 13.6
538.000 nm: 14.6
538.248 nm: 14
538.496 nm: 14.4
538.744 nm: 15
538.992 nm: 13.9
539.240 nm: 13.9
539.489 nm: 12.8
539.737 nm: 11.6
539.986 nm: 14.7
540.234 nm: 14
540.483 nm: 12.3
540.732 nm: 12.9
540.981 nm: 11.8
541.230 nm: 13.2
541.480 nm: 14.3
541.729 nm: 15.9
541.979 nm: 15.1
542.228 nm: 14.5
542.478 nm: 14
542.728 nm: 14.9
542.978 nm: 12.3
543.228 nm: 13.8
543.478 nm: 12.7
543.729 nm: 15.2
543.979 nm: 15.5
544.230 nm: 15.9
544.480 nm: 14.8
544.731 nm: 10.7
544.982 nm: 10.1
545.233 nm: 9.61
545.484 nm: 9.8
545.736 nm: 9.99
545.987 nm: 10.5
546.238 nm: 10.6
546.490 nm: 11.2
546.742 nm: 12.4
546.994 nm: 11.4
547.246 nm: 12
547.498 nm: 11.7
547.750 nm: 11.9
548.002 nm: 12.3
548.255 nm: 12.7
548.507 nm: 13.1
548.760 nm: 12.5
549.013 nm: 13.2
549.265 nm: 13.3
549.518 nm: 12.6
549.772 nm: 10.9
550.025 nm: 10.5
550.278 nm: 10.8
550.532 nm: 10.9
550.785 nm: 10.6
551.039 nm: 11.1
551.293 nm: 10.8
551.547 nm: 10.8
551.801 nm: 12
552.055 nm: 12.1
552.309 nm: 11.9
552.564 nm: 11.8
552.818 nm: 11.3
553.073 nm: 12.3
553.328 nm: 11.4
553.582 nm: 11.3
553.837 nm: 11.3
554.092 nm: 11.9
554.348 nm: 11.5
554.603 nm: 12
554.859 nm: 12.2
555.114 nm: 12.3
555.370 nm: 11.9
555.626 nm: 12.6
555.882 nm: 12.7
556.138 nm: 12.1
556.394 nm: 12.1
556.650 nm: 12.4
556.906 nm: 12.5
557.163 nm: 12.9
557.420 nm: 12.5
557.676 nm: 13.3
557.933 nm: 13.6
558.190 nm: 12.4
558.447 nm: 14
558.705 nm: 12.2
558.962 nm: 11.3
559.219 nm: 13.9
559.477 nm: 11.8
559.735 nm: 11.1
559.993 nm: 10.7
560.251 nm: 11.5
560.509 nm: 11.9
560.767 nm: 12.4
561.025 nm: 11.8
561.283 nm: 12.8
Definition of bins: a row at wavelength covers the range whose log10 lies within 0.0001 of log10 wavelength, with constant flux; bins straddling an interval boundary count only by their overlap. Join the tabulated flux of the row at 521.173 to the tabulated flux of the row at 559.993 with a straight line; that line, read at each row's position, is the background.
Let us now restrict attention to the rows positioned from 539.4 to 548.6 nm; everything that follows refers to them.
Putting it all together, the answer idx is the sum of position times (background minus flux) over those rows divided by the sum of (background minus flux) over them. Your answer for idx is 543.17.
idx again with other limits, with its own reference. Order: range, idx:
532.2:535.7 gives 534.15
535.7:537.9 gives 536.78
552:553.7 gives 552.73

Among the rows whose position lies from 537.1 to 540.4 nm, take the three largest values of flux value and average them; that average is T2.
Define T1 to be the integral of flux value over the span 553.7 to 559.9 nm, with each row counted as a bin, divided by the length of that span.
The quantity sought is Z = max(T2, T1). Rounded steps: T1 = 12.3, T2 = 14.8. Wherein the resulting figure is 14.8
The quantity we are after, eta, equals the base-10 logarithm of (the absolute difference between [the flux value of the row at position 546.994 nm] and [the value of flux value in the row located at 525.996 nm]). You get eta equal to -0.4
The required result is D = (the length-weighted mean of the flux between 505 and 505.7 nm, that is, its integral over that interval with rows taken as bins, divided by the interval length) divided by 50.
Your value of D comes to 0.158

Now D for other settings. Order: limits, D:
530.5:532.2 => 0.239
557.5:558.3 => 0.262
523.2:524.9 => 0.216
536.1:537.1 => 0.250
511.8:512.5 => 0.173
